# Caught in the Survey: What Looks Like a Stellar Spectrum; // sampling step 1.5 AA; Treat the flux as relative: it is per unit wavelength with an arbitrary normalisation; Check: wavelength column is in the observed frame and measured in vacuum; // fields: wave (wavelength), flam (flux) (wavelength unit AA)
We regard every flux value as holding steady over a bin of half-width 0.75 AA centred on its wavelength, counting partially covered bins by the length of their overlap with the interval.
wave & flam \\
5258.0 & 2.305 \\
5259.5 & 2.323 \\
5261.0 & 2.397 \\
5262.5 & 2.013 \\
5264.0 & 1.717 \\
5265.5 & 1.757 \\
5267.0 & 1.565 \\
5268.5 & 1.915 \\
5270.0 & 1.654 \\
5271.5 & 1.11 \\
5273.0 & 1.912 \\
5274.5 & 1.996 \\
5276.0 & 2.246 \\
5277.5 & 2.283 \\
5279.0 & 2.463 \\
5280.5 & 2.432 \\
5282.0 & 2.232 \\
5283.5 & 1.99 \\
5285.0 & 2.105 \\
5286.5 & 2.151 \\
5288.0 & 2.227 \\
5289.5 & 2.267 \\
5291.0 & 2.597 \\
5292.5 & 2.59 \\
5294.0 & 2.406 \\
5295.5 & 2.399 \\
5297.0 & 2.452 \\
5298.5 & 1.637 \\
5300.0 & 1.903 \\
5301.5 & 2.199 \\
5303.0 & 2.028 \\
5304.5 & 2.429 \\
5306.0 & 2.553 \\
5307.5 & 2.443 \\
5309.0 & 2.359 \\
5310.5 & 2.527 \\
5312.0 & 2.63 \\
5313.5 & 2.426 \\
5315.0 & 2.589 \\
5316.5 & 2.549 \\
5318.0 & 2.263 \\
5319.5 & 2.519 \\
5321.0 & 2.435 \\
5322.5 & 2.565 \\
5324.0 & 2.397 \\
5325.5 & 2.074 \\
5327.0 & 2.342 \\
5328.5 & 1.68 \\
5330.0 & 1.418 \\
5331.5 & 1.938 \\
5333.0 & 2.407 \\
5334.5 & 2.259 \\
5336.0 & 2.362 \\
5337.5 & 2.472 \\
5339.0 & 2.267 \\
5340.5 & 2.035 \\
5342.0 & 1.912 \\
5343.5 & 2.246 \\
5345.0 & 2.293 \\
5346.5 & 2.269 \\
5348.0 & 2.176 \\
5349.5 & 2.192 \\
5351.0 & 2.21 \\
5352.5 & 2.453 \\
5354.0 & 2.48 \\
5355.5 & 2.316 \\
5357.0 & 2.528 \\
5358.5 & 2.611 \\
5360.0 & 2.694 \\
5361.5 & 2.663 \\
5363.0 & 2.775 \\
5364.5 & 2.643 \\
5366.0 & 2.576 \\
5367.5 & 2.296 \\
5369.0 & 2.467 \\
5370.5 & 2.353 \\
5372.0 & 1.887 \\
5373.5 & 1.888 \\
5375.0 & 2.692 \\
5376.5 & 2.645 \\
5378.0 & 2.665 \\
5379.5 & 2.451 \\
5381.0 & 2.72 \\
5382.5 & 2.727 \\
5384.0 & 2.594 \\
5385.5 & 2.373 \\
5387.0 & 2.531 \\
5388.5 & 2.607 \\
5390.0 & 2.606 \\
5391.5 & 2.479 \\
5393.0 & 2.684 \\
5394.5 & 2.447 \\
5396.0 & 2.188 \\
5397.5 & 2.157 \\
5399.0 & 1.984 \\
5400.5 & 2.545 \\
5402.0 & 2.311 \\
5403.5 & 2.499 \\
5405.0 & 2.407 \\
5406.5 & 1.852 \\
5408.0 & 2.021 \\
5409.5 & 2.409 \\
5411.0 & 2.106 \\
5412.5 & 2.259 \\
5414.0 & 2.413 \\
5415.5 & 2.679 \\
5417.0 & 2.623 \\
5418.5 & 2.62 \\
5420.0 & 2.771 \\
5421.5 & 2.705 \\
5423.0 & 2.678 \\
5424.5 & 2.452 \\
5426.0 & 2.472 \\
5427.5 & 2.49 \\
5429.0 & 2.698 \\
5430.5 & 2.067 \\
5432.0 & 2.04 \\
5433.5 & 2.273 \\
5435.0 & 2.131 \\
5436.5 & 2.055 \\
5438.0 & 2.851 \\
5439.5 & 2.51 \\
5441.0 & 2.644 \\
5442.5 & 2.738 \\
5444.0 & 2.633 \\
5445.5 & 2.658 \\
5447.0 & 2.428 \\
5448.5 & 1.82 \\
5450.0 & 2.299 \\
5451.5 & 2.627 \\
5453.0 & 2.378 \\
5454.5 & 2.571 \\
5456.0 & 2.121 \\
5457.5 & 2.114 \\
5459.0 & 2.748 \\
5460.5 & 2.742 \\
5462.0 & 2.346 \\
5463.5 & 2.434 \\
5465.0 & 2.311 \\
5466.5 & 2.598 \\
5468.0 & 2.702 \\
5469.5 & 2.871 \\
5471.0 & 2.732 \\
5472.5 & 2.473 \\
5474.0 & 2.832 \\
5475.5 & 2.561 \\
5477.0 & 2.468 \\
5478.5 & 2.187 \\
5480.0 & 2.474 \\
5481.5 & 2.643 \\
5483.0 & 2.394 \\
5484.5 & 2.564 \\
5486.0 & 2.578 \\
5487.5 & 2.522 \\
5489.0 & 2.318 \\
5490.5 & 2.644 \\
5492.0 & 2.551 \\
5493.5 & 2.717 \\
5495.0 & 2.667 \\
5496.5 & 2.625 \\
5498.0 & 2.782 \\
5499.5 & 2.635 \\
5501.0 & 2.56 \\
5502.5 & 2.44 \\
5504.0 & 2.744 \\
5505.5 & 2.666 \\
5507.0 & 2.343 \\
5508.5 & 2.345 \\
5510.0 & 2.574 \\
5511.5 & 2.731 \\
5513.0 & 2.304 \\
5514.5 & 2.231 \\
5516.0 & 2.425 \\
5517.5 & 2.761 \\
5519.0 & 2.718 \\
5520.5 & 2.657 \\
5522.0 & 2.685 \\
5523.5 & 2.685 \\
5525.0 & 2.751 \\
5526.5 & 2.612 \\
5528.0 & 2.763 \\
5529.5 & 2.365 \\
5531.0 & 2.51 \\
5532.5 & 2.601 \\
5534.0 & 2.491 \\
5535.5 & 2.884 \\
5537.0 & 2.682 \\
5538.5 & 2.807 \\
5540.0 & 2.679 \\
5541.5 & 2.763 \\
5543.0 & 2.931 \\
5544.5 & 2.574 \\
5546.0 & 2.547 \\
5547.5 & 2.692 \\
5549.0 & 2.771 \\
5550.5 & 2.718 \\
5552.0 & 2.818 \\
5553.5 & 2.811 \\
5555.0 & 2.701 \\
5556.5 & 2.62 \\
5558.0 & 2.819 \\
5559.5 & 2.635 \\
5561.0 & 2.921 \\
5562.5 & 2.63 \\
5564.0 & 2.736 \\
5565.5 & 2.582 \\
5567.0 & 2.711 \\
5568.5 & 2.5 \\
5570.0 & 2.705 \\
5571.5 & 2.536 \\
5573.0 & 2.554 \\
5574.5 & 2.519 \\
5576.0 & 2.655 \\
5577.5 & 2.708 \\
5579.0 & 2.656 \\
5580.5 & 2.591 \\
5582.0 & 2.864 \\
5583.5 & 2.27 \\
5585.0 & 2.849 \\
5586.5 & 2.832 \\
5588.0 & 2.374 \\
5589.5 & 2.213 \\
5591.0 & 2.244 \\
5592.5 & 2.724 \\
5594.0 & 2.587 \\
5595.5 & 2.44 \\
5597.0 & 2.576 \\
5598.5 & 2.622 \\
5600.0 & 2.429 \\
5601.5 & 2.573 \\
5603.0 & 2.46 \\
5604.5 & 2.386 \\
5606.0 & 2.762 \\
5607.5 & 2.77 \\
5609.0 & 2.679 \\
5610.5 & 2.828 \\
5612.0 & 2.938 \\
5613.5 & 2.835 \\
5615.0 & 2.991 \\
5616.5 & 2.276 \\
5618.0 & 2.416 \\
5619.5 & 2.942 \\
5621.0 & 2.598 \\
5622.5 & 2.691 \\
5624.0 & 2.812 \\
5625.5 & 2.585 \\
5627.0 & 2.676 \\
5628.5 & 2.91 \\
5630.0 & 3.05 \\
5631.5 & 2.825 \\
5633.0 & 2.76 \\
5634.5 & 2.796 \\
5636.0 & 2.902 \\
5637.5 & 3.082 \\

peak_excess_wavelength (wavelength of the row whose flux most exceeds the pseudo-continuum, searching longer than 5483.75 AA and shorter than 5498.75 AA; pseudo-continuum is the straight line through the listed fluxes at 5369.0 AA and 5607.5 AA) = 5498.0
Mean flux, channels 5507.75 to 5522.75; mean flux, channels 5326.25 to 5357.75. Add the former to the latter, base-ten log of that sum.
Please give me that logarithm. 0.676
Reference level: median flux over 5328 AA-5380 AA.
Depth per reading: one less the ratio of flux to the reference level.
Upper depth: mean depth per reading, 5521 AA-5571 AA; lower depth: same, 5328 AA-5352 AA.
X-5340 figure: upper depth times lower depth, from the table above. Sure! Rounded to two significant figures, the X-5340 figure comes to -0.013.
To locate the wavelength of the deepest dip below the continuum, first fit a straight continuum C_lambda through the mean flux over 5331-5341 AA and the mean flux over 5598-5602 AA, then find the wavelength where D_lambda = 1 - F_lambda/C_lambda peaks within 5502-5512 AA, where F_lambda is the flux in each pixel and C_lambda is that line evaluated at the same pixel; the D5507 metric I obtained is 5507.0 AA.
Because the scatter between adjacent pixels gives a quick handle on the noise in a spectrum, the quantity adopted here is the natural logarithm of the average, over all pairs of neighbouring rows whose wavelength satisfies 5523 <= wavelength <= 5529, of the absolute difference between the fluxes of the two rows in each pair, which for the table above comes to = -2.13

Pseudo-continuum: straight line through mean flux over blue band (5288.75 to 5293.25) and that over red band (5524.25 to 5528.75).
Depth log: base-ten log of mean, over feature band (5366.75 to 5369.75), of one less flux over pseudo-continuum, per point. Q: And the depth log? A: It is -1.2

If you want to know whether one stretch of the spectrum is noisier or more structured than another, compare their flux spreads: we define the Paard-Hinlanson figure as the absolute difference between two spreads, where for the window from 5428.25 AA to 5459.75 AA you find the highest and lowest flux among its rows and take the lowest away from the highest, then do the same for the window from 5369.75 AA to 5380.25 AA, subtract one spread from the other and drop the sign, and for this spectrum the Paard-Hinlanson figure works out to 0.226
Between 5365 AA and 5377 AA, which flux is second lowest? 1.888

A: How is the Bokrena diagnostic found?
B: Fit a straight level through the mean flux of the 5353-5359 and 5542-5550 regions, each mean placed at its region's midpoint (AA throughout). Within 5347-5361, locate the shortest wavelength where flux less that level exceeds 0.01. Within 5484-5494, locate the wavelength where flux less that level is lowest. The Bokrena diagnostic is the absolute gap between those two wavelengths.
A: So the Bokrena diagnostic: 132.0 AA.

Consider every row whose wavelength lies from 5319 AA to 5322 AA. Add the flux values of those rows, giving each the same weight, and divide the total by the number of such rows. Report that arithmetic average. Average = 2.48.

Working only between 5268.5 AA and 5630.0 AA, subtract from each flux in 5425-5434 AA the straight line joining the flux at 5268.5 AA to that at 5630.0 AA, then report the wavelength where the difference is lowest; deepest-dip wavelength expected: 5432.0 AA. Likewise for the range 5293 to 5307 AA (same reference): 5298.5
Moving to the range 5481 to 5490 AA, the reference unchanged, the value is 5489.0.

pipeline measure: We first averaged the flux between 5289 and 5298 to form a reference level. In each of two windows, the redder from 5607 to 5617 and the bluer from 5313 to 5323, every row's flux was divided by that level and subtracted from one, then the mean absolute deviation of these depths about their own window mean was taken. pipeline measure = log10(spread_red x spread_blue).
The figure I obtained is -2.62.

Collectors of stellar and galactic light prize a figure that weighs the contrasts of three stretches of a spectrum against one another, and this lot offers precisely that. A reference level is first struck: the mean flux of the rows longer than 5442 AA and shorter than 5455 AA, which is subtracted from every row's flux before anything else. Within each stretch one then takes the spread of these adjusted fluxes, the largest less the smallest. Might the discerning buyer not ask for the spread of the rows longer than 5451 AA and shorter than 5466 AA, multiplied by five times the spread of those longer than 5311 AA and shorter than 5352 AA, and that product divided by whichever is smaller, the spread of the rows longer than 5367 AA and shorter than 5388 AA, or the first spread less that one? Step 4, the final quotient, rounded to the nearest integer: -19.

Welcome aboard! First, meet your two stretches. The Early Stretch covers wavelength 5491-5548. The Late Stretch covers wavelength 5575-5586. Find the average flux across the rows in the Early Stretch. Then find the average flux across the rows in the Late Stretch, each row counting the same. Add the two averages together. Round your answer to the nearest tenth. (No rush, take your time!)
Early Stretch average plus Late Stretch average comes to 5.3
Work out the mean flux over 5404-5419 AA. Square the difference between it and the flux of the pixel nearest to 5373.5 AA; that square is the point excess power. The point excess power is 0.20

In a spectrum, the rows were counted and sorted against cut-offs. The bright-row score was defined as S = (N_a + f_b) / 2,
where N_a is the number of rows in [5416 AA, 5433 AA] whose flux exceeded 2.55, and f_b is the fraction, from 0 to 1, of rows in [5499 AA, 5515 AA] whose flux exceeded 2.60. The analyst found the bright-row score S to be 3.2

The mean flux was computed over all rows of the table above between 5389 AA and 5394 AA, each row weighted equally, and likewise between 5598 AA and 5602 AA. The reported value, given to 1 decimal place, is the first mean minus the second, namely 0.0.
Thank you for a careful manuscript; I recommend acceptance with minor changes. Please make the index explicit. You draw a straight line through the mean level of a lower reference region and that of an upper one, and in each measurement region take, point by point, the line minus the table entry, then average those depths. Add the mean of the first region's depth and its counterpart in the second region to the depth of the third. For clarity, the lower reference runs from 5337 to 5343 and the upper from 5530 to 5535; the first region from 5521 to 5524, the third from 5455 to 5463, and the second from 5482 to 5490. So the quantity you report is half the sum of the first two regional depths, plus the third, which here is -0.12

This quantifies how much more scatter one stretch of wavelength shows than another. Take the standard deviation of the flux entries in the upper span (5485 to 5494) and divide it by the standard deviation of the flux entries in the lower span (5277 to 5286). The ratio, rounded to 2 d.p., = 0.74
